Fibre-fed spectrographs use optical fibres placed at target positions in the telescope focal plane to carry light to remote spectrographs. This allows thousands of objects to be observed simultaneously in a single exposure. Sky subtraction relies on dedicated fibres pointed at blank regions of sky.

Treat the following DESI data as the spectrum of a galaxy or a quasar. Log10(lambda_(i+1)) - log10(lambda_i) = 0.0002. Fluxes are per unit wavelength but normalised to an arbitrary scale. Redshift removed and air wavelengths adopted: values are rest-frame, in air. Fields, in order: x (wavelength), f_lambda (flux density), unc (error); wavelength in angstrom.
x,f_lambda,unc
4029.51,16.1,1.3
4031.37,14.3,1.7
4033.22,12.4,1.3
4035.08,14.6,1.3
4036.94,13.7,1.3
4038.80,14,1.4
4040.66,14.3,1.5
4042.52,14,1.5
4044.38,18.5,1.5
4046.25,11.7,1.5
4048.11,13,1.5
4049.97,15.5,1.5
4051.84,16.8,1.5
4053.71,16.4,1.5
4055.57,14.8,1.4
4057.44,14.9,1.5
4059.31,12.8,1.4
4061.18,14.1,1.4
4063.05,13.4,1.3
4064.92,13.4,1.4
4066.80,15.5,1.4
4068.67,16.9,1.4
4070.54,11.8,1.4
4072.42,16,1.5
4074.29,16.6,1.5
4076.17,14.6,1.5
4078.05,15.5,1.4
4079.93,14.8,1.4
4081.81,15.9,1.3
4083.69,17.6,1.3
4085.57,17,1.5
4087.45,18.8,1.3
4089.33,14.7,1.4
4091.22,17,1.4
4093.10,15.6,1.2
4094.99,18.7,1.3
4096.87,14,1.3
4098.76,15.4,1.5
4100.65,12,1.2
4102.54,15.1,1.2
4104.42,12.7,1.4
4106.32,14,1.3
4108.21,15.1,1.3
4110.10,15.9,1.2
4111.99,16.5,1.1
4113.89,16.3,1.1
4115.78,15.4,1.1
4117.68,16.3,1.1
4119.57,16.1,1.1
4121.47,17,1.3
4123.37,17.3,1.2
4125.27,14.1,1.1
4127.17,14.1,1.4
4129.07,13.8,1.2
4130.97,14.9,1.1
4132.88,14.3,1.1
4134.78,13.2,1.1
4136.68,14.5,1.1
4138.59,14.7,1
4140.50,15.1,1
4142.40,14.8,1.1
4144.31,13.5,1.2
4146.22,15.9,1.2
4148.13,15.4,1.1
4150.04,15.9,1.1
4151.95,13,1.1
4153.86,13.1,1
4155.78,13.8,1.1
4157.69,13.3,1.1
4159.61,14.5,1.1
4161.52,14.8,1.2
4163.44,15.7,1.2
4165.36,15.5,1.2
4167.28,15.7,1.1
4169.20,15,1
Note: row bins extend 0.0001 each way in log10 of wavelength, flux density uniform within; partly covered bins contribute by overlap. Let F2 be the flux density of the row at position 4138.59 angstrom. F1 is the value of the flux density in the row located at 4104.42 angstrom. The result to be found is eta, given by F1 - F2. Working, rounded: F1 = 12.7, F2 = 14.7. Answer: -2.0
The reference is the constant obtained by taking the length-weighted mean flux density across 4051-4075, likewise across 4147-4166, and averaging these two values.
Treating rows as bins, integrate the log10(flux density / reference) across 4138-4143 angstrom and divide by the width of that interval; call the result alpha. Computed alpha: 0.01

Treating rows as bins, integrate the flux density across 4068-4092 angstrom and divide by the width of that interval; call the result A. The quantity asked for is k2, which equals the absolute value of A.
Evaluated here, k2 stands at 15.9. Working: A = 15.92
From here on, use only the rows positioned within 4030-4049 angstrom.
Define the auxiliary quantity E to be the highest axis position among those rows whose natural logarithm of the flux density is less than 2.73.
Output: 4048.11 angstrom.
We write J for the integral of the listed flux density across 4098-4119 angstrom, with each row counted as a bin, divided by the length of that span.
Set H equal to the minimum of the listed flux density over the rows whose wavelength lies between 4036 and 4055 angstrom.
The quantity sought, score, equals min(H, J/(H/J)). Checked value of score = 11.7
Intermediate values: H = 11.7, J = 15.0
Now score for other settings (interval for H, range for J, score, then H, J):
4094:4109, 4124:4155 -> 12.0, 12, 14.4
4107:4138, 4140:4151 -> 13.2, 13.2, 15.1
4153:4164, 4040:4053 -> 13.1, 13.1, 14.9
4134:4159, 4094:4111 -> 13.0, 13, 14.8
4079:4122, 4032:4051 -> 12.0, 12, 14.2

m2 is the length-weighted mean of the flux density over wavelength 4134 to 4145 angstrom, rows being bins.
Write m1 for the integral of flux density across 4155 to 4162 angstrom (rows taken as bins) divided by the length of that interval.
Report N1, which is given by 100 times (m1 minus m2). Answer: -27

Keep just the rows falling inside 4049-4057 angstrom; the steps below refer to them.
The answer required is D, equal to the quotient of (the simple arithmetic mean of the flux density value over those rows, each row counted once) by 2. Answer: 7.9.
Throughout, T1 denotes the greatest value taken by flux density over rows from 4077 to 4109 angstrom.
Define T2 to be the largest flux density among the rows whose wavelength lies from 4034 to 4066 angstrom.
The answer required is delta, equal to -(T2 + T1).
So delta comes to -37.3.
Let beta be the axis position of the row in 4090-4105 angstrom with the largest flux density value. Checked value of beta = 4094.99 angstrom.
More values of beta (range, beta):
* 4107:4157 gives 4123.37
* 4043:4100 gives 4087.45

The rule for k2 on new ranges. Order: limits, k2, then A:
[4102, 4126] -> 15.5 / 15.55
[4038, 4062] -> 14.7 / 14.68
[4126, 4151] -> 14.6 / 14.62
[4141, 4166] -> 14.6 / 14.55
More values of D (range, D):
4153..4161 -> 6.8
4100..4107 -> 6.7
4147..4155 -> 7.2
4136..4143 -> 7.4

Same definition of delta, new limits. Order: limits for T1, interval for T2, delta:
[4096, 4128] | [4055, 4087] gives -34.9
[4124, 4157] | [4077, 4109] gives -34.7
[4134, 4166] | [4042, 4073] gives -34.4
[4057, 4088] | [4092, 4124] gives -37.5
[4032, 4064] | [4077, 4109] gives -37.3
